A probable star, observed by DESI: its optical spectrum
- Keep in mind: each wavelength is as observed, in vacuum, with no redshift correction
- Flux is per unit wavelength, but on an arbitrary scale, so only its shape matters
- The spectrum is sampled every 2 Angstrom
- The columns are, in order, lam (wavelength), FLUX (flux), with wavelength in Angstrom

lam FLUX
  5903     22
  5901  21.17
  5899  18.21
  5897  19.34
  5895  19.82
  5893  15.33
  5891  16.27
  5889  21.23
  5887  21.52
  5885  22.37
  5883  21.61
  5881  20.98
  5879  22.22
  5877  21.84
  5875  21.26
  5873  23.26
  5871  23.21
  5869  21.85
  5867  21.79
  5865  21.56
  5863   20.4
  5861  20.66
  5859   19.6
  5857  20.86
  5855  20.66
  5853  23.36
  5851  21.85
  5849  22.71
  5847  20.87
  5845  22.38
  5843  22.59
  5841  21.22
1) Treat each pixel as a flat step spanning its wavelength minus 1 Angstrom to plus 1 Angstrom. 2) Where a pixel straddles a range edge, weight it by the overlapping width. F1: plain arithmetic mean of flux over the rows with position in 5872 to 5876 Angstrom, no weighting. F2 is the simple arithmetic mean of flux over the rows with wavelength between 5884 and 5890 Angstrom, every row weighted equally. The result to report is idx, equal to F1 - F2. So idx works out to 1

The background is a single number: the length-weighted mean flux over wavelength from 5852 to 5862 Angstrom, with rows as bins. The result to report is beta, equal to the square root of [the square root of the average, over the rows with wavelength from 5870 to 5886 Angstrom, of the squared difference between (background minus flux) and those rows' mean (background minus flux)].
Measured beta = 0.9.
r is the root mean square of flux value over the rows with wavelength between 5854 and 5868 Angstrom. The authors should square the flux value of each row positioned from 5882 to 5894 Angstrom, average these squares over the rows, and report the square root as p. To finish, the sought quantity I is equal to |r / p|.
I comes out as 1.044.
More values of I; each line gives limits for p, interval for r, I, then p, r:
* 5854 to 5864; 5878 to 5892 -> 1.026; 20.4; 21.0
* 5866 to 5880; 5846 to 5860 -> 0.966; 22.2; 21.4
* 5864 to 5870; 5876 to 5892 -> 0.970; 21.7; 21.1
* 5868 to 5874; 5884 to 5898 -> 0.859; 22.8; 19.6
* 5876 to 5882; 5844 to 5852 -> 1.013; 21.7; 22.0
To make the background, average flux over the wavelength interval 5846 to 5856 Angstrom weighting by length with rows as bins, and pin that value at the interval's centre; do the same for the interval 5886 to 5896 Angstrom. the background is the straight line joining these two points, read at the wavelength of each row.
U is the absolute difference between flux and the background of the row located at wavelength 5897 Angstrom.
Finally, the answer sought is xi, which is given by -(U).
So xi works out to -1.0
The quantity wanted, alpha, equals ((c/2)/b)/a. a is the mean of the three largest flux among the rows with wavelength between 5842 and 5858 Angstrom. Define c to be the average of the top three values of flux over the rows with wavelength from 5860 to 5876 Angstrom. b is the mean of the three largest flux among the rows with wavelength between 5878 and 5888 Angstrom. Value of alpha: 0.0225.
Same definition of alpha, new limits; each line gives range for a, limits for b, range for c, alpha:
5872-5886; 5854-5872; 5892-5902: 0.0200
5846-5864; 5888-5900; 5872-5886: 0.0248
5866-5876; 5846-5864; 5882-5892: 0.0212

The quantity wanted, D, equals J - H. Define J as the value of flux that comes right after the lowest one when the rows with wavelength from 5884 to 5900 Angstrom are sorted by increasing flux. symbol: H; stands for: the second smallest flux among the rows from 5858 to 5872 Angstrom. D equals -4.1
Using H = 20.4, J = 16.27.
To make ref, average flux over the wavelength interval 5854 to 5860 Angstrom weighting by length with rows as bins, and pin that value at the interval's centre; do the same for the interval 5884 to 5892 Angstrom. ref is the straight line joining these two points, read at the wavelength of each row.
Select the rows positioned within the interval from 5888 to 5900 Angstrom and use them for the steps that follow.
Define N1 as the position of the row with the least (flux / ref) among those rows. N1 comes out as 5893 Angstrom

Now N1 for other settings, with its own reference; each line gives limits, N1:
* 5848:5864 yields 5859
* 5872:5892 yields 5891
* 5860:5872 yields 5863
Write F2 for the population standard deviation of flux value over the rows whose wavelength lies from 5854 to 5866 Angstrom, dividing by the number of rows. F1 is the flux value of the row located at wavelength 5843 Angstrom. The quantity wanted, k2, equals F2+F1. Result 23.2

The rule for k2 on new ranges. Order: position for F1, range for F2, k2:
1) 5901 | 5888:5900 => 23.2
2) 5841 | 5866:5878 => 22.0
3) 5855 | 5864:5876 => 21.4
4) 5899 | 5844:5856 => 19.2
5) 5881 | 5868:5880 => 21.7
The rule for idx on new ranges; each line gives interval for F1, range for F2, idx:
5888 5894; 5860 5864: -3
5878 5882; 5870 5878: -1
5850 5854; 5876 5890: 1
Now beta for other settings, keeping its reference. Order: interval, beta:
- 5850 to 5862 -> 1.1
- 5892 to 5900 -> 1.3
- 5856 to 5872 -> 1.0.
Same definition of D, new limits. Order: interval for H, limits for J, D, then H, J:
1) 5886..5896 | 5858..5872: 4.1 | 16.27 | 20.4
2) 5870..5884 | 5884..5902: -5.0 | 21.26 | 16.27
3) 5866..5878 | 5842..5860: -1.1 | 21.79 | 20.66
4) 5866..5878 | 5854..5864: -1.4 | 21.79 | 20.4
